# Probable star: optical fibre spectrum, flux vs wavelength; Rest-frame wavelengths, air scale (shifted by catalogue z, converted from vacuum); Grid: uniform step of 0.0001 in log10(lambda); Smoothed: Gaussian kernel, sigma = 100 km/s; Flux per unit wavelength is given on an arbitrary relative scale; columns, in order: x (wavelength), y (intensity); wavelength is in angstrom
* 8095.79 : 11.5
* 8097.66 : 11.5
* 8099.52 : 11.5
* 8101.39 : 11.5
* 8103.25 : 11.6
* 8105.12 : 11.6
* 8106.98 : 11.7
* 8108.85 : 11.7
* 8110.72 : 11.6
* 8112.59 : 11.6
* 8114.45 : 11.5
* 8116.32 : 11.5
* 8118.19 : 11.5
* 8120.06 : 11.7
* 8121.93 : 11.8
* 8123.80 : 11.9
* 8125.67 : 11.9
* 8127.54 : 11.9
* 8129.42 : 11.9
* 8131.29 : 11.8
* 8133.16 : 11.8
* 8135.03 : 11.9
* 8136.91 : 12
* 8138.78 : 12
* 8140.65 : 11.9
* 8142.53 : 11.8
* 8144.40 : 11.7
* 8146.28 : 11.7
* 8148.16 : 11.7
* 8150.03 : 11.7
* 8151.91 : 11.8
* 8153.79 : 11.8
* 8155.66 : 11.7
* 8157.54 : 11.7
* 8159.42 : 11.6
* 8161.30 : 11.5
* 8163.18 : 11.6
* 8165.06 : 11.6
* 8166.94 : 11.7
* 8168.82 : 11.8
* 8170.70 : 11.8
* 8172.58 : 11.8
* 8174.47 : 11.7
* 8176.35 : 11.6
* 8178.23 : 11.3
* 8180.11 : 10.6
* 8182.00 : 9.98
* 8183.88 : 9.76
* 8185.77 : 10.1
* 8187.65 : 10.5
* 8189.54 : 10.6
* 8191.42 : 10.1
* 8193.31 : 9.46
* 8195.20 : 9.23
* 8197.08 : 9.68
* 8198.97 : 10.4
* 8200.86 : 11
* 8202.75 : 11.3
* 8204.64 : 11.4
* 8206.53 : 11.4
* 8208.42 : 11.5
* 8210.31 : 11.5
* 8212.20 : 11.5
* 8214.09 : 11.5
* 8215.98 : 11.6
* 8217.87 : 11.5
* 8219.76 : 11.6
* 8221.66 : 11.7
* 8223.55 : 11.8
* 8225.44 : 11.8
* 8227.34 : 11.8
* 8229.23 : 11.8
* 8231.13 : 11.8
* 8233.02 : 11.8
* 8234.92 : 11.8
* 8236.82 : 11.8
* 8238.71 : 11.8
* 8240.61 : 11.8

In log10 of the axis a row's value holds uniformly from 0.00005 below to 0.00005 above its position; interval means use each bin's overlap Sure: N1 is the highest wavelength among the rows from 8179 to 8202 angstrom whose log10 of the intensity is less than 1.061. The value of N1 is 8200.86 angstrom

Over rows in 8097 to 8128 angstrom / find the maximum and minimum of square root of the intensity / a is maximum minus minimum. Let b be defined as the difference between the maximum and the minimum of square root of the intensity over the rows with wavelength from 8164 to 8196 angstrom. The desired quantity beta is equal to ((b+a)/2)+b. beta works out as 0.62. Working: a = 0.06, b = 0.397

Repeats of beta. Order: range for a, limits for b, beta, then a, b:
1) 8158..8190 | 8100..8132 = 0.24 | 0.31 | 0.058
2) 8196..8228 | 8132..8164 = 0.27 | 0.32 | 0.073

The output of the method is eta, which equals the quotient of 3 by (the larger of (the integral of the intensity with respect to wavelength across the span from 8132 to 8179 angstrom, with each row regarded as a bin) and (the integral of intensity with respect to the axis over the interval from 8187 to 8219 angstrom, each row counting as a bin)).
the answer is 0.0054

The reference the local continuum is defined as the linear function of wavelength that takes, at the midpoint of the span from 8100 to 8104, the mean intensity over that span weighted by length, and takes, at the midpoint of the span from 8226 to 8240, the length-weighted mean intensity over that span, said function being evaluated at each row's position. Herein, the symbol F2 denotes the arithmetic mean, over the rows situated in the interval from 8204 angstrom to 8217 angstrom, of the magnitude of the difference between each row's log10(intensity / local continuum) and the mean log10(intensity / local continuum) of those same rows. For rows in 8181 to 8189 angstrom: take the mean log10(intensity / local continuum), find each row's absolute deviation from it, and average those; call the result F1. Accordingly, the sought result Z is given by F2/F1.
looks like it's 0.2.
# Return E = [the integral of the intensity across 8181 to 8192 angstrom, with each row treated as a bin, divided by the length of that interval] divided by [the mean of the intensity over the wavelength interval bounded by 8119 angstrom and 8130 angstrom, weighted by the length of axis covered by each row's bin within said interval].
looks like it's 0.86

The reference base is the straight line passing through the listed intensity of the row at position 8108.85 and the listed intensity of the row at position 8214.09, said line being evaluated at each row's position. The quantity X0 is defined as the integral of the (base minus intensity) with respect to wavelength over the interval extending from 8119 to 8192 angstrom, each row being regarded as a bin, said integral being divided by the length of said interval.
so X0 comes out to 0.13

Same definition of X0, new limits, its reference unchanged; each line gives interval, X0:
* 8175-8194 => 1.12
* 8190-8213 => 0.82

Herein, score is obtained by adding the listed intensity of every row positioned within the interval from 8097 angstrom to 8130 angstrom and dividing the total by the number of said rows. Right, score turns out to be 11.66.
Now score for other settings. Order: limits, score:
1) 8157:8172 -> 11.66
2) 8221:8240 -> 11.79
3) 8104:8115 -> 11.62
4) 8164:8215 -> 10.92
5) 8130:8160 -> 11.79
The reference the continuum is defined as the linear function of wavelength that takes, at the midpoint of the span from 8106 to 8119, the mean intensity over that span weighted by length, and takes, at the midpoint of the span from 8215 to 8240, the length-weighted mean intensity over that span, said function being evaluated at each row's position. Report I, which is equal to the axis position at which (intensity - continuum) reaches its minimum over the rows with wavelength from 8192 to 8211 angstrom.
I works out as 8195.20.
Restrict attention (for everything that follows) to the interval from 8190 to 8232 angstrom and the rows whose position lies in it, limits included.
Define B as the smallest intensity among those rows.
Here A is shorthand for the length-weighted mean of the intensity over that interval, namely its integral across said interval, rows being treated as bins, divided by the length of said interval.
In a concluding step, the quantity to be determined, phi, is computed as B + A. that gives 20.4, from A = 11.1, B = 9.23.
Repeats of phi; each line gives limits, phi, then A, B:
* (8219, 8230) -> 23.4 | 11.8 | 11.6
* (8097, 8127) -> 23.1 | 11.6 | 11.5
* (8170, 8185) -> 20.8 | 11.0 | 9.76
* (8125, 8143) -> 23.7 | 11.9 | 11.8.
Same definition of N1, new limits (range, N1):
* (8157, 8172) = 8161.30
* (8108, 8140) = 8118.19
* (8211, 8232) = 8217.87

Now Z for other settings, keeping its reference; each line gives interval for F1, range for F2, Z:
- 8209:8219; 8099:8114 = 1.6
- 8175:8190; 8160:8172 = 0.2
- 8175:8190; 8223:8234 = 0.0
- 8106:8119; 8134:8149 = 1.5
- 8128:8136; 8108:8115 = 1.1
